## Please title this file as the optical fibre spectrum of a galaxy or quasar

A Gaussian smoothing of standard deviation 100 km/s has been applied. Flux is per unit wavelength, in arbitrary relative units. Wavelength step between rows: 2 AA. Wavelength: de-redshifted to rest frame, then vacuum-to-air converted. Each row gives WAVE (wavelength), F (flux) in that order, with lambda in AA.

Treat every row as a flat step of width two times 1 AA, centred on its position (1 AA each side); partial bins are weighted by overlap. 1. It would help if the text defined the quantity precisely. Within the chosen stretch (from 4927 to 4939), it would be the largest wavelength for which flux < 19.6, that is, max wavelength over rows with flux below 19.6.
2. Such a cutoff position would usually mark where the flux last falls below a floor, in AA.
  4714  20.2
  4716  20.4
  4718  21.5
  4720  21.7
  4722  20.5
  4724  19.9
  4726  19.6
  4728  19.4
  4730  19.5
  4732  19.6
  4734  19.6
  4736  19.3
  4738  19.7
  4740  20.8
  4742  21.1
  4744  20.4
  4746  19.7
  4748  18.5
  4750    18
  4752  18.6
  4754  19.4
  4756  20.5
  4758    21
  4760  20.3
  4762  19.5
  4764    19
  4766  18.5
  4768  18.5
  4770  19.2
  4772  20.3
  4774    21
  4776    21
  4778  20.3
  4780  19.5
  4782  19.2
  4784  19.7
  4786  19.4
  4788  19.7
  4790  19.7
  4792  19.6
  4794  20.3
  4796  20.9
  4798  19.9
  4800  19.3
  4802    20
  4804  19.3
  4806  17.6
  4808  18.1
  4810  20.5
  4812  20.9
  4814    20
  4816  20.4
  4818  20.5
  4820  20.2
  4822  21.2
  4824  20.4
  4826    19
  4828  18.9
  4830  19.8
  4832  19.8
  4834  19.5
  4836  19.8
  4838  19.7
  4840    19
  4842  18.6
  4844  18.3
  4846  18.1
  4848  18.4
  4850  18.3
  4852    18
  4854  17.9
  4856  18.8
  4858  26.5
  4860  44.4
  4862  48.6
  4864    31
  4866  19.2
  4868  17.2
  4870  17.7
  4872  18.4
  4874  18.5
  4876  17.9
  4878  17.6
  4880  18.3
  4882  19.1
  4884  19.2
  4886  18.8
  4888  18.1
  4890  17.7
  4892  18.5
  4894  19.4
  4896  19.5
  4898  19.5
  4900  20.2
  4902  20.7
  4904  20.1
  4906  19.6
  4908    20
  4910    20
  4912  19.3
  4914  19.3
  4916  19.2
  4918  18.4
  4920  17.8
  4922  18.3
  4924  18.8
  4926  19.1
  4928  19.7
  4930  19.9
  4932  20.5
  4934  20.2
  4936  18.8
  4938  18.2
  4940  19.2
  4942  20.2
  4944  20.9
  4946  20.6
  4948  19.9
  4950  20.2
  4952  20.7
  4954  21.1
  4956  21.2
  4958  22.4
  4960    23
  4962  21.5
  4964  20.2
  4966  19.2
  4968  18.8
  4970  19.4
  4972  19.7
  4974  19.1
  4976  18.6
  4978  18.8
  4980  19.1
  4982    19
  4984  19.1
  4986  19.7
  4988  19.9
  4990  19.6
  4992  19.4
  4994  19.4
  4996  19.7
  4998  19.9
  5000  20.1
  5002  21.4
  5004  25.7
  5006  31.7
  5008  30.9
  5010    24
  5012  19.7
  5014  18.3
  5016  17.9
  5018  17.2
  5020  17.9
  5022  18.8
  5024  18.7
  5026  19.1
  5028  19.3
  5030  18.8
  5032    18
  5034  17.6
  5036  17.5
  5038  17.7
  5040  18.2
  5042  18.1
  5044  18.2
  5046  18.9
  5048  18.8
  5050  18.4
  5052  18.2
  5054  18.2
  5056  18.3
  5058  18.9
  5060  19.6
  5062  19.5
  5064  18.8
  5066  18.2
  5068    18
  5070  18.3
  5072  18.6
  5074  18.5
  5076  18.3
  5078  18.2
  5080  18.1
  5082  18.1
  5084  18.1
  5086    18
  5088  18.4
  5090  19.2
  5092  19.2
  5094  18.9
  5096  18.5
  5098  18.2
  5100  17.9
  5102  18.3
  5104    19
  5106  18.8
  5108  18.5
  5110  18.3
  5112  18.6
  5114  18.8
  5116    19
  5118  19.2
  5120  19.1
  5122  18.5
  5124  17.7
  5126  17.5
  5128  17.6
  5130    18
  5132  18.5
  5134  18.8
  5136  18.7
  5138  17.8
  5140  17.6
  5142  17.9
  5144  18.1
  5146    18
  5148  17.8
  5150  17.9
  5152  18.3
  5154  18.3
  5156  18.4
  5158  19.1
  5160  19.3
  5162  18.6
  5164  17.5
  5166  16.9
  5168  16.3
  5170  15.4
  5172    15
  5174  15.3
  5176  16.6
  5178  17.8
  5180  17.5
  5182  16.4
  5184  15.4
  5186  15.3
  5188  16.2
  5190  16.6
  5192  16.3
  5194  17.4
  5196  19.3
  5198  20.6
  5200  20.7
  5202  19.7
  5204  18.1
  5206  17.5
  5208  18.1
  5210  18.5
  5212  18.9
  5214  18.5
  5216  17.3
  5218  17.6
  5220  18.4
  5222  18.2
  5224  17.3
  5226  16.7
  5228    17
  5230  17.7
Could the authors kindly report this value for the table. 4938 AA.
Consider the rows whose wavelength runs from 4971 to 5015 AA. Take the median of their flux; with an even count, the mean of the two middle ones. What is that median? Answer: 19.7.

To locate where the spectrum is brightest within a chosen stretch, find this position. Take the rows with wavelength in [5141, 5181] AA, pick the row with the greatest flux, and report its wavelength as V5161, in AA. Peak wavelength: 5160 AA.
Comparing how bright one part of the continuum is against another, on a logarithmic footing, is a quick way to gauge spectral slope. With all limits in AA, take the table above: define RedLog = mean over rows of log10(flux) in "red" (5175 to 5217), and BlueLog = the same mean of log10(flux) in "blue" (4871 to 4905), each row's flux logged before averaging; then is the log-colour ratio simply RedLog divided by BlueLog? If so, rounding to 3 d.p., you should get 0.978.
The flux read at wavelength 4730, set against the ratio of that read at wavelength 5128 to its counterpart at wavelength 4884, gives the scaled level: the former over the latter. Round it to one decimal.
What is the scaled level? 21.3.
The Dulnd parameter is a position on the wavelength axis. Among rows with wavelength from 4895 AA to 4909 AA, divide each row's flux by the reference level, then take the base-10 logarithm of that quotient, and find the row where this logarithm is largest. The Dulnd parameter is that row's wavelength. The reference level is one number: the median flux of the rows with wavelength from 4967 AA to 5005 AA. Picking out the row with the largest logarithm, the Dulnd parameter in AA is 4902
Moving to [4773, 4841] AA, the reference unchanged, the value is 4822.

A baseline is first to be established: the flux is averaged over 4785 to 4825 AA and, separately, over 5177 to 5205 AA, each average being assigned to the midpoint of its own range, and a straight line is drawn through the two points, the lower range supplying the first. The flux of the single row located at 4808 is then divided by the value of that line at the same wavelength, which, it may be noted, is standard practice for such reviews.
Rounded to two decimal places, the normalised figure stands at 0.91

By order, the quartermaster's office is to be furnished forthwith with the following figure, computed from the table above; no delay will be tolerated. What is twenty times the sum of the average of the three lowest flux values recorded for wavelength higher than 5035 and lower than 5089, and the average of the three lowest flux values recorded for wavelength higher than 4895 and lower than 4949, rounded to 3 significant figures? 717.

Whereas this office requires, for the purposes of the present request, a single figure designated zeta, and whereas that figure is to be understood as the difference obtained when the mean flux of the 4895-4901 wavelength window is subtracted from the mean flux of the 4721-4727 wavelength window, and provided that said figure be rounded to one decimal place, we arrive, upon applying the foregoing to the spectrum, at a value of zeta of 0.3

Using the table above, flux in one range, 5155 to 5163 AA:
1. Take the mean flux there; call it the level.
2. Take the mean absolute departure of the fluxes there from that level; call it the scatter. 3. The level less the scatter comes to 18.5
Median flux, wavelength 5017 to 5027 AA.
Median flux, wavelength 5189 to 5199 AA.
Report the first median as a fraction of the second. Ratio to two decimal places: 1.07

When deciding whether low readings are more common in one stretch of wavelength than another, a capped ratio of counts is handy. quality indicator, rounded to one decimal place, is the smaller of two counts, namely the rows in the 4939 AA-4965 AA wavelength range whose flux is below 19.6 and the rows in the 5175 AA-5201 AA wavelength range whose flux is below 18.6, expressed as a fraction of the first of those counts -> 1.0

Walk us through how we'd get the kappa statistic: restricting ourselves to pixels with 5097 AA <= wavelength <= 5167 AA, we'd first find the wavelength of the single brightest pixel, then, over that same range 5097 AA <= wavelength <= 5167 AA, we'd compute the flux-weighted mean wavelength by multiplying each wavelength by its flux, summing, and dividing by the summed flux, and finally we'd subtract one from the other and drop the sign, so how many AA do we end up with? 28.2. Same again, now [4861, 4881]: 7.4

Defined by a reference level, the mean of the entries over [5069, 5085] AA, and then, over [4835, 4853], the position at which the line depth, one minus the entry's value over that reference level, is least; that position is 4836 AA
